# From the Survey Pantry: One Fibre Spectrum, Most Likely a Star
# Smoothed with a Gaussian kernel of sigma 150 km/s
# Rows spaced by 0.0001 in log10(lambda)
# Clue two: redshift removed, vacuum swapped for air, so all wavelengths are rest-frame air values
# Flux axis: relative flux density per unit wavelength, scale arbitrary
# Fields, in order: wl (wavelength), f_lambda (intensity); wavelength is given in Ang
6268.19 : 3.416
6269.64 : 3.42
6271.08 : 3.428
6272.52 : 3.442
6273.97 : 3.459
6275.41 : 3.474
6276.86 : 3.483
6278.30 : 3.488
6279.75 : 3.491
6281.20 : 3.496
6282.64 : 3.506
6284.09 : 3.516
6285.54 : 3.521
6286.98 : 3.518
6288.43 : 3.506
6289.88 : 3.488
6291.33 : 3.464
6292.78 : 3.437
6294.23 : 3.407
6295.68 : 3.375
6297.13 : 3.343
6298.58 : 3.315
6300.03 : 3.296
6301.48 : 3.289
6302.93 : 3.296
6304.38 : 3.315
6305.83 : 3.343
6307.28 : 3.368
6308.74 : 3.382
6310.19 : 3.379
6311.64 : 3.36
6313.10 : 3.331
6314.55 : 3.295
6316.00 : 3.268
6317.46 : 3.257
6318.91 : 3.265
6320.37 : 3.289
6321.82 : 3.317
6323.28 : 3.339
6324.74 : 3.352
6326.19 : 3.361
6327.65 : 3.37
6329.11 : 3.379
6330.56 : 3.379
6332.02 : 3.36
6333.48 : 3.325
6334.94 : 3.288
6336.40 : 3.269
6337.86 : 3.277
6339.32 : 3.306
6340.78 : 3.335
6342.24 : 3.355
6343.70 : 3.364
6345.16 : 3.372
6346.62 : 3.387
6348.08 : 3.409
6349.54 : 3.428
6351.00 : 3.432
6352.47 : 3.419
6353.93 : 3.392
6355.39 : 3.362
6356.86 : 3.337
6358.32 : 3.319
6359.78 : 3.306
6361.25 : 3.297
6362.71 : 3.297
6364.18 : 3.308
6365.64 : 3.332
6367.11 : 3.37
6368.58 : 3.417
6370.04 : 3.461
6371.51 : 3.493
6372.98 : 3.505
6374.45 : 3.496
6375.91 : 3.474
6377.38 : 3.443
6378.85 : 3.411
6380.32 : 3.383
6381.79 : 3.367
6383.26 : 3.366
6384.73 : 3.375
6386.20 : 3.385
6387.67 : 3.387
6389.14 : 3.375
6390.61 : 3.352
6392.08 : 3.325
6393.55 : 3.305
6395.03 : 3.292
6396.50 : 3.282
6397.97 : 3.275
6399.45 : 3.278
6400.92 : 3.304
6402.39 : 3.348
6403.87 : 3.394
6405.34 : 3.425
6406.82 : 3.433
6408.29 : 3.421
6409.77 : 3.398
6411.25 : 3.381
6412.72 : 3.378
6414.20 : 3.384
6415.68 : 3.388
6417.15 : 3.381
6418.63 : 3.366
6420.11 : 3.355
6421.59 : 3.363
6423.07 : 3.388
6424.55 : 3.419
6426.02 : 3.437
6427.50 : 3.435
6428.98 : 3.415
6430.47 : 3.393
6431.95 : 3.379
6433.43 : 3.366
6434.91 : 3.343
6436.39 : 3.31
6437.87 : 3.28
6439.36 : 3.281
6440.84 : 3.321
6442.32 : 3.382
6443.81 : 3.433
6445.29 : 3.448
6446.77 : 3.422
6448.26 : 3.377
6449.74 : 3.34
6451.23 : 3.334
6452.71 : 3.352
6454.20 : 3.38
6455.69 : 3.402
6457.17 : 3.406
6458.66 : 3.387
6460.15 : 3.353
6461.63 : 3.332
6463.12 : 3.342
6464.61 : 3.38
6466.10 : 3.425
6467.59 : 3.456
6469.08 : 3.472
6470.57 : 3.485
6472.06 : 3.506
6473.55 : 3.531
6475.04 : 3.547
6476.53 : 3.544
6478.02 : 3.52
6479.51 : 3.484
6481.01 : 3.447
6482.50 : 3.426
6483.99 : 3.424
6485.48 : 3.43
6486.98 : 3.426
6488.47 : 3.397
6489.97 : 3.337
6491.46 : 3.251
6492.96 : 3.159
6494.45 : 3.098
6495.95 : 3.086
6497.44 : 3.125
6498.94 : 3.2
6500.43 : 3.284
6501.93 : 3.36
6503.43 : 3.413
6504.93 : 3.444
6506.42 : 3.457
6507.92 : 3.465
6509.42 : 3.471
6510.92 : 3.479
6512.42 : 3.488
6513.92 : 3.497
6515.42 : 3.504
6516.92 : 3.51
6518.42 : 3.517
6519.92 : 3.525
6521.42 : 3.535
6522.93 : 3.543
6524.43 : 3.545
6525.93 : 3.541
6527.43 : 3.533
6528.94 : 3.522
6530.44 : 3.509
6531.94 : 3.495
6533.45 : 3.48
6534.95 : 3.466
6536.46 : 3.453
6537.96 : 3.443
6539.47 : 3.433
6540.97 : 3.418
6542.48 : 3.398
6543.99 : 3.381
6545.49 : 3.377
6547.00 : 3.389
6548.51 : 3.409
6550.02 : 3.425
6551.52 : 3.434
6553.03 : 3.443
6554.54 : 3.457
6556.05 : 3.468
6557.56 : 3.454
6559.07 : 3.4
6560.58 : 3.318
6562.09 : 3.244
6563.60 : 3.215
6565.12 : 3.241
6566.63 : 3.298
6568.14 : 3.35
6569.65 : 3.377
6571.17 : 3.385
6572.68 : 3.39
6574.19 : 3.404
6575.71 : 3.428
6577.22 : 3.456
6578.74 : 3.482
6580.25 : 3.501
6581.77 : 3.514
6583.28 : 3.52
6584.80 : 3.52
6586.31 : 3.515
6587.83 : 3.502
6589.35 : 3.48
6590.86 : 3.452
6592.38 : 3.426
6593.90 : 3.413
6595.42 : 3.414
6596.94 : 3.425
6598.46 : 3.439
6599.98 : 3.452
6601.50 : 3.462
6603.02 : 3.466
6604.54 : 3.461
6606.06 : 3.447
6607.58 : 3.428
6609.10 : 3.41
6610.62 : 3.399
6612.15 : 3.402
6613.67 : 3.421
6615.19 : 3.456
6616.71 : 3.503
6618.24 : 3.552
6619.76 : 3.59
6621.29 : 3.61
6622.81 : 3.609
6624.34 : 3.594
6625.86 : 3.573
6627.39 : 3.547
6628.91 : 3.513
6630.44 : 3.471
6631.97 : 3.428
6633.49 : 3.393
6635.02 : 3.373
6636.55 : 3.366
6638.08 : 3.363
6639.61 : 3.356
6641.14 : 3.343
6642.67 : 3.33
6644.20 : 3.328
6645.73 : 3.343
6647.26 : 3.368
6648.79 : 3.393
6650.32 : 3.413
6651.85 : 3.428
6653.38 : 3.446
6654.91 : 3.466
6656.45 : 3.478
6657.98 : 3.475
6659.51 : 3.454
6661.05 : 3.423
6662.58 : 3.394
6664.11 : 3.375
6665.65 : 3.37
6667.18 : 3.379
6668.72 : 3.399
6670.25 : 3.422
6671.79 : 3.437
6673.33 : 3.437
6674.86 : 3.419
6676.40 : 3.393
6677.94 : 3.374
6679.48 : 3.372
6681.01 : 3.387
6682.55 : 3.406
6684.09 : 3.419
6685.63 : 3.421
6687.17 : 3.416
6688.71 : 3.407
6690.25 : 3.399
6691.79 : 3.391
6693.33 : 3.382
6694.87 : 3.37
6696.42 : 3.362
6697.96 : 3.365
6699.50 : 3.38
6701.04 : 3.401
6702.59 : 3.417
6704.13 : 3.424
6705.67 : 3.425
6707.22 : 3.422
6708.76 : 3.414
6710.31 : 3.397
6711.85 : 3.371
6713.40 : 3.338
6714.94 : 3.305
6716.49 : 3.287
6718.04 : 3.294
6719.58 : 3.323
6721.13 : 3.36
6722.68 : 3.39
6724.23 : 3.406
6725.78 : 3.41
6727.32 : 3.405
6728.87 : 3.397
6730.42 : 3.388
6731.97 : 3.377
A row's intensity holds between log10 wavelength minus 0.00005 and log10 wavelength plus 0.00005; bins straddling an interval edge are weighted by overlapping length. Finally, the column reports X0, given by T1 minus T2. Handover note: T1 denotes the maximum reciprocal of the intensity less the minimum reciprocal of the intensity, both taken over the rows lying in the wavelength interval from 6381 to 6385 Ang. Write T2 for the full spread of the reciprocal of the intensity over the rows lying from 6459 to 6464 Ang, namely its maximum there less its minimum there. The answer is -0.0011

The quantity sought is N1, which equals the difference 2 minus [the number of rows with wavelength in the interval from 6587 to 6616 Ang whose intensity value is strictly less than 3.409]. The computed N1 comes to 0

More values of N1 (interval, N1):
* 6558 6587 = -9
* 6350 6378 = -8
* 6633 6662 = -9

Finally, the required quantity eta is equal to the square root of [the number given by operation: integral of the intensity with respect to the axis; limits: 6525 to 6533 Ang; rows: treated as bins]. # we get 5.31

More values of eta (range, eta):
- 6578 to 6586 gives 5.30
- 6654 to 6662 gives 5.26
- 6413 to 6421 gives 5.19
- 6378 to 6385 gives 4.86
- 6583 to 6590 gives 4.95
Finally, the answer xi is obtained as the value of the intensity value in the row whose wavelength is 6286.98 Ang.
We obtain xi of 3.518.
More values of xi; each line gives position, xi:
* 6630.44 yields 3.471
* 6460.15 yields 3.353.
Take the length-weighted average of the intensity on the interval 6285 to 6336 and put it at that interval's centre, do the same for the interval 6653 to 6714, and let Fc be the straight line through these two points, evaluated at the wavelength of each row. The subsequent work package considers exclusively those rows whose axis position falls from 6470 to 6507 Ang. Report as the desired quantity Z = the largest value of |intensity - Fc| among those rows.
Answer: 0.30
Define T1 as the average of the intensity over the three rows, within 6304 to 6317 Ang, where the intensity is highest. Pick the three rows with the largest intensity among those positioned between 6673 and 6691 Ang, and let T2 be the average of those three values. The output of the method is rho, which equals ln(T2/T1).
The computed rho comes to 0.015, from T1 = 3.38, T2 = 3.43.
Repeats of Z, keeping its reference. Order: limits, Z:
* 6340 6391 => 0.14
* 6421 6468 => 0.09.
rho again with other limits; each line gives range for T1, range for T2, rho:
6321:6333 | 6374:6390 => 0.028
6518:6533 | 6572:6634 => 0.017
